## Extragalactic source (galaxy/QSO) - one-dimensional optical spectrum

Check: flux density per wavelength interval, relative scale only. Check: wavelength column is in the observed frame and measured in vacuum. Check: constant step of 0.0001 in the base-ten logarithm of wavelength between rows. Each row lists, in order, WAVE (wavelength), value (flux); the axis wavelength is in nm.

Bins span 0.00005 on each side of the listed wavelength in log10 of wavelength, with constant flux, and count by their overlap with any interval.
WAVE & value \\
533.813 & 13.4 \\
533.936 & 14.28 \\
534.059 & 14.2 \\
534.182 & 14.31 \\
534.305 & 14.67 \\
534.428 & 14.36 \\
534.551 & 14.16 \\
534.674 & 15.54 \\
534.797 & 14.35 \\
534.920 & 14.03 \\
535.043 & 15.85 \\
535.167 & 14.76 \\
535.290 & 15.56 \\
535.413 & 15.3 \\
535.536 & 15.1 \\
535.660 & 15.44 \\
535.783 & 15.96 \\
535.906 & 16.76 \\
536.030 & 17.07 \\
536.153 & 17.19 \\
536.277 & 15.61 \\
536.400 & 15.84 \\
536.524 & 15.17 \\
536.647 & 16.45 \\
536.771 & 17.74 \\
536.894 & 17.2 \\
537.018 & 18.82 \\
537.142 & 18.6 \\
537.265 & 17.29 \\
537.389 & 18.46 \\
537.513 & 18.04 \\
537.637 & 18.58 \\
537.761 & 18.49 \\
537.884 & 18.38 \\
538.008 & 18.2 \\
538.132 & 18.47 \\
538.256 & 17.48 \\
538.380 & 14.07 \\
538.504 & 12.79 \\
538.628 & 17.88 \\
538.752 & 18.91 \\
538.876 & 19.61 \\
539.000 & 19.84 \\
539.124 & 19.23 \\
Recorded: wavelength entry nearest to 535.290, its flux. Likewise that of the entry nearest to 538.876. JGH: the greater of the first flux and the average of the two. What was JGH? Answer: 17.6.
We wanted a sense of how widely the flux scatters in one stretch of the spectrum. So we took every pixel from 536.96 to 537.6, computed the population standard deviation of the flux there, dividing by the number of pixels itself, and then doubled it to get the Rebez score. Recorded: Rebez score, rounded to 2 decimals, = 1.08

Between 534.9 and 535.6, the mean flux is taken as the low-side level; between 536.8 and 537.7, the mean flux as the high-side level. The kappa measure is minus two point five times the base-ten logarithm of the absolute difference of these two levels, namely -1.2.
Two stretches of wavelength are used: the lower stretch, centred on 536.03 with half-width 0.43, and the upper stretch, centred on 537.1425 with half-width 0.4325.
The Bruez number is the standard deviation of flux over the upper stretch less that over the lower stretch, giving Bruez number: -0.1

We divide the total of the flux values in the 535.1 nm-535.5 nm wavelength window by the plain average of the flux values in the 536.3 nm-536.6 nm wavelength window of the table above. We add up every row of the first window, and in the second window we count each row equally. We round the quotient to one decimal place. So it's 2.9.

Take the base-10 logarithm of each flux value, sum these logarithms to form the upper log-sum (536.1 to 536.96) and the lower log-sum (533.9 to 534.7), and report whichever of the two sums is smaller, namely 8.13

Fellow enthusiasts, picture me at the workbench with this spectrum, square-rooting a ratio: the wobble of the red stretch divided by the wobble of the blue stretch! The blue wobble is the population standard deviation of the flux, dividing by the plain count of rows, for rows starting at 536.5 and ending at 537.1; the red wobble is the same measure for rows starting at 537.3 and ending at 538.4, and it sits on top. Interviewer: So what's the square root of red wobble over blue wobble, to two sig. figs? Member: 1.1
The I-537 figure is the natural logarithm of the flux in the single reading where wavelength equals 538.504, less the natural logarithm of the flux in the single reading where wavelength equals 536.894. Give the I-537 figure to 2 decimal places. -0.30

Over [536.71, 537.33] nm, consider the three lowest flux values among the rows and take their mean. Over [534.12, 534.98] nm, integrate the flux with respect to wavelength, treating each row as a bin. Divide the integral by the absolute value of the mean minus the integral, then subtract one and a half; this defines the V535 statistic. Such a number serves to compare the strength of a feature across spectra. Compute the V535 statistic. 1.0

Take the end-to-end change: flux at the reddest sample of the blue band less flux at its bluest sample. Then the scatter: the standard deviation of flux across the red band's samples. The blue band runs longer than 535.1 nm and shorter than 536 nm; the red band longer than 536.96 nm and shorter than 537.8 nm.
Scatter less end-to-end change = -1.5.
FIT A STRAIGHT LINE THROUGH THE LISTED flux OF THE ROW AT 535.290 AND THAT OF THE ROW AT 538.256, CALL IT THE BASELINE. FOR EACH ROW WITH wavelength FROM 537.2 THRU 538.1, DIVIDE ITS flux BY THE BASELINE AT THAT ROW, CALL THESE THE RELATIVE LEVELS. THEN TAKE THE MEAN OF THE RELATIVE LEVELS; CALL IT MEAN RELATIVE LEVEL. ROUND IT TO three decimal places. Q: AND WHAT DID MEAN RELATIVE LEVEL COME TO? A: 1.066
